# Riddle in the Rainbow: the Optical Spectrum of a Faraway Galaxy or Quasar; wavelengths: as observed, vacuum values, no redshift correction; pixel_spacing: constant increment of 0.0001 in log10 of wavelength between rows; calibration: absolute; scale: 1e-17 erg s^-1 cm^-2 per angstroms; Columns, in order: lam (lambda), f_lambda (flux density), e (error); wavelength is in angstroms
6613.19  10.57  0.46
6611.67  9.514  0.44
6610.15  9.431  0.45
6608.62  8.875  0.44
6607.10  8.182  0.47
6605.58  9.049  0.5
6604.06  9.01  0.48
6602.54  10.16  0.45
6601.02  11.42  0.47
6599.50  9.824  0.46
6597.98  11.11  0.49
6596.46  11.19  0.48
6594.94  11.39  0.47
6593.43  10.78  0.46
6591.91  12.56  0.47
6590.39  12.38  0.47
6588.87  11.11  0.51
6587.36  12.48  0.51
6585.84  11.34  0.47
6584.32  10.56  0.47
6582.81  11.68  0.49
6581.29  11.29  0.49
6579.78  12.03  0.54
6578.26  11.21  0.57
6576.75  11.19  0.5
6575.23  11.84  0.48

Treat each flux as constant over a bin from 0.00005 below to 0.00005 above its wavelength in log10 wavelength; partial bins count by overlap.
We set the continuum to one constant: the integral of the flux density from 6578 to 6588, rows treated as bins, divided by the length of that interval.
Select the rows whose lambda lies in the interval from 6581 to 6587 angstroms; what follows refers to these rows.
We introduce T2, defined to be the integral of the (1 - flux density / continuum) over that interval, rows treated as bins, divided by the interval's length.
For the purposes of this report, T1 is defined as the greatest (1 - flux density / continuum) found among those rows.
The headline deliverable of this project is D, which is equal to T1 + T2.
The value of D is 0.10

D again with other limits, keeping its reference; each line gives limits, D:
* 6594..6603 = 0.20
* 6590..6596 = 0.05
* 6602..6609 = 0.50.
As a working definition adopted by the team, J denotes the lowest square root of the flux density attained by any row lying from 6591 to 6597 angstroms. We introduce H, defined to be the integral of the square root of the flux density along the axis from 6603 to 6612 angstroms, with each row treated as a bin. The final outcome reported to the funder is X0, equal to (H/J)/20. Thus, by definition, 0.41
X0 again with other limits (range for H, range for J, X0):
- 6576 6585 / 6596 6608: 0.53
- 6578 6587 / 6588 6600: 0.48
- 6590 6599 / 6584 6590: 0.47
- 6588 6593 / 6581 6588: 0.27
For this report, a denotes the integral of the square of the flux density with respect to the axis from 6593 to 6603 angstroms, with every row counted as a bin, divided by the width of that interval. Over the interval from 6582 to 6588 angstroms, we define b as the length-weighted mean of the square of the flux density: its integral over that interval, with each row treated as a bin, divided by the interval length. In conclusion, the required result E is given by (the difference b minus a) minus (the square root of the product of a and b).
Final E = -111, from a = 118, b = 132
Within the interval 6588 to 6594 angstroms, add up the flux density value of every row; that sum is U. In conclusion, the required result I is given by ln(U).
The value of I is 3.85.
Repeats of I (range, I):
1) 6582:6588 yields 3.83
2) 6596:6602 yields 3.77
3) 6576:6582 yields 3.82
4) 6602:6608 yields 3.59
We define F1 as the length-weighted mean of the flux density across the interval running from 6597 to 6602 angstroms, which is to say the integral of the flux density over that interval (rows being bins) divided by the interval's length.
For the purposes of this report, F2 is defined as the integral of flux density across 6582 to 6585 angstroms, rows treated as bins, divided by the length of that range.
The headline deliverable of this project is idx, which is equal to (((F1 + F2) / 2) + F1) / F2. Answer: 1.95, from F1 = 10.8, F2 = 11.1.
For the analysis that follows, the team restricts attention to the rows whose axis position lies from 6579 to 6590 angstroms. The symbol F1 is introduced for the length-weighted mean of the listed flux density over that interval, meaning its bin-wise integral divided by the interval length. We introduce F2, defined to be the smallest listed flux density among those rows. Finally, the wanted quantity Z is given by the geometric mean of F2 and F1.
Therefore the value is 11.0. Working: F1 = 11.5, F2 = 10.56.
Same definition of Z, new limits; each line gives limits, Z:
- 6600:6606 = 9.5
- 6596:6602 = 10.3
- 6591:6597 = 11.1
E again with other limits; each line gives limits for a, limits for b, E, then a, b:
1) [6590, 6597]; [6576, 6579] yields -141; 136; 126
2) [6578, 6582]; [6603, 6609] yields -157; 134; 78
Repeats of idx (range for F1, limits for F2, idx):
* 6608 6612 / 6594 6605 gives 1.81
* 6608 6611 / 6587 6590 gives 1.66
